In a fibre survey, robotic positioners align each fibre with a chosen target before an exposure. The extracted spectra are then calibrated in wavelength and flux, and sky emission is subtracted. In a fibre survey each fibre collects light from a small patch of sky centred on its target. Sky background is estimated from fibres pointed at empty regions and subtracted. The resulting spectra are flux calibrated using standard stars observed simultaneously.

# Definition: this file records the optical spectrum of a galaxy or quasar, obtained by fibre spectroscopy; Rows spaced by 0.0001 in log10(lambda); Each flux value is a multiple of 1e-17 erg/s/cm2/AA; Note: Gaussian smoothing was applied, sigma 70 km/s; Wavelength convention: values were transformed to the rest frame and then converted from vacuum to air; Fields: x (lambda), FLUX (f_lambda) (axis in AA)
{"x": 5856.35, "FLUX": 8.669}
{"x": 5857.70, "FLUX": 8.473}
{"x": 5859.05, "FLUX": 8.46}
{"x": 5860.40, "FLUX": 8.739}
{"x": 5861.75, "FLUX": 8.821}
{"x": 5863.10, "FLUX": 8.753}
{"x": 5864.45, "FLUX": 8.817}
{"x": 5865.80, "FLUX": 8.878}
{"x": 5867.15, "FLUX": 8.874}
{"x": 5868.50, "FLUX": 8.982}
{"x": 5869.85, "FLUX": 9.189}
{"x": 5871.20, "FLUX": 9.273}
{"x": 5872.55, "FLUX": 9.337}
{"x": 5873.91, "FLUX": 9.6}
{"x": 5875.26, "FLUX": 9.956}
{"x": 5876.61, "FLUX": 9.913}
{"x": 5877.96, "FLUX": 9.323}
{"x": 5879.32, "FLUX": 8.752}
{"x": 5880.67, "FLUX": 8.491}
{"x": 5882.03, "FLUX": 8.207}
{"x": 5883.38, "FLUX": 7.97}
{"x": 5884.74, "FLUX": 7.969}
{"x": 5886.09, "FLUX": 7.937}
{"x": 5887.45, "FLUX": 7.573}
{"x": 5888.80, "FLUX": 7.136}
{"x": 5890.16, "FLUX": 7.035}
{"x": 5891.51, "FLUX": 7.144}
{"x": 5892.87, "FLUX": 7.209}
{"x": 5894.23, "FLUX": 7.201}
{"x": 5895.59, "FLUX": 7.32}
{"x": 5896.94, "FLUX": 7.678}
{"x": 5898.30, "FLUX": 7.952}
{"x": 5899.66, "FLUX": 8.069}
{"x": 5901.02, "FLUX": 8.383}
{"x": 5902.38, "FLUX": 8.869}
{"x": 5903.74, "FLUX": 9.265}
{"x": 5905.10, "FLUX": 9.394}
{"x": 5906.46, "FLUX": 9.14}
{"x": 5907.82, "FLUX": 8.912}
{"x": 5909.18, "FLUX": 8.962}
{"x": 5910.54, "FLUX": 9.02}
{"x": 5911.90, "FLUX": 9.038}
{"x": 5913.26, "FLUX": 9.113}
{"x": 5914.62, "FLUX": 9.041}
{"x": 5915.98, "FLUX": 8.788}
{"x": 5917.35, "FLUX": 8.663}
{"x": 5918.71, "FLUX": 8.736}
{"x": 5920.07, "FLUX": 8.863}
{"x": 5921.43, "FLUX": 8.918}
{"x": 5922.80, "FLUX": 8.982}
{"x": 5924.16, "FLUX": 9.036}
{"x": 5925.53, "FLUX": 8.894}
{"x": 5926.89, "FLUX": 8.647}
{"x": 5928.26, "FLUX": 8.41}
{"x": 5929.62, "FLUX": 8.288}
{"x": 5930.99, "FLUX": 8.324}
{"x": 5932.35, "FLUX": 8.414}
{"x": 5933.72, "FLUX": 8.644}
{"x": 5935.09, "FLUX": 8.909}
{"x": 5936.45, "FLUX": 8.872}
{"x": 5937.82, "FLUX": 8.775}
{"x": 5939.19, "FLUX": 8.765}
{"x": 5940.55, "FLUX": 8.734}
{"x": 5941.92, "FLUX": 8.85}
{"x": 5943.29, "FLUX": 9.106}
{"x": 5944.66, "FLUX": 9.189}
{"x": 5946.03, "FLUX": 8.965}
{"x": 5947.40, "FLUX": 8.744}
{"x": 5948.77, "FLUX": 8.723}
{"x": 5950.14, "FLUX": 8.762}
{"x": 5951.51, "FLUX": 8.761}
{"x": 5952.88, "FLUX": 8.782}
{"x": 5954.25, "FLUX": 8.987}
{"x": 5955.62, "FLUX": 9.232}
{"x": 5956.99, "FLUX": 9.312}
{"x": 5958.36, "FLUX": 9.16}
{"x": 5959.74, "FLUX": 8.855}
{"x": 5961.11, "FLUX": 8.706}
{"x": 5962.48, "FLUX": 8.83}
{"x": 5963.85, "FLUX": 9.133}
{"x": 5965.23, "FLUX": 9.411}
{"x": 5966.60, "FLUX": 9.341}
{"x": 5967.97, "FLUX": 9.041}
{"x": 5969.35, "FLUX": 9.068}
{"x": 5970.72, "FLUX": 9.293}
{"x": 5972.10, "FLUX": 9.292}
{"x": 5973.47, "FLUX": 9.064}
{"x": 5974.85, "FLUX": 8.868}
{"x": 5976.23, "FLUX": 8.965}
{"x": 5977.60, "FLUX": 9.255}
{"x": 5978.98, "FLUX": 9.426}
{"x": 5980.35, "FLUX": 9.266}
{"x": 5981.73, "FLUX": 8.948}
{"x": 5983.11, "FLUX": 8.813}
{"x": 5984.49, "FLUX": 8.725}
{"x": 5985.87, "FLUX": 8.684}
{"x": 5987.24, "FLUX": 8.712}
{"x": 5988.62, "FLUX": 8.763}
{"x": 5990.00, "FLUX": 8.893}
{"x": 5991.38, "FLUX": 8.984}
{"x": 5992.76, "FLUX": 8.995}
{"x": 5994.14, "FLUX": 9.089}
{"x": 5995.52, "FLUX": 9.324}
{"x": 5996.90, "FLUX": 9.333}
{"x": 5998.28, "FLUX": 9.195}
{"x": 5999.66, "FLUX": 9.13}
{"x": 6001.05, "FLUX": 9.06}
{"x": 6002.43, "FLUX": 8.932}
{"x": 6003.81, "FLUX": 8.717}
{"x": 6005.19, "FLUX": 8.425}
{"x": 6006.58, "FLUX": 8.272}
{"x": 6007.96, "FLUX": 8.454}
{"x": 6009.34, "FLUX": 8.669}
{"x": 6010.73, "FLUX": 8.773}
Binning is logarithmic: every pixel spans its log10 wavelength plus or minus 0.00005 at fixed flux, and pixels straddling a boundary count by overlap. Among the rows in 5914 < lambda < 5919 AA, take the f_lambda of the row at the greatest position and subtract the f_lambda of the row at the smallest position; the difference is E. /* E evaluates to -0.3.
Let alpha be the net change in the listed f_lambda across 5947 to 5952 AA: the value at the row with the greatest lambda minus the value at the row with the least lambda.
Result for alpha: 0.0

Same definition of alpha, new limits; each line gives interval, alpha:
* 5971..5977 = -0.3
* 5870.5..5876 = 0.7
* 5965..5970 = -0.3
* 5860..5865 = 0.1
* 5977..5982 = -0.3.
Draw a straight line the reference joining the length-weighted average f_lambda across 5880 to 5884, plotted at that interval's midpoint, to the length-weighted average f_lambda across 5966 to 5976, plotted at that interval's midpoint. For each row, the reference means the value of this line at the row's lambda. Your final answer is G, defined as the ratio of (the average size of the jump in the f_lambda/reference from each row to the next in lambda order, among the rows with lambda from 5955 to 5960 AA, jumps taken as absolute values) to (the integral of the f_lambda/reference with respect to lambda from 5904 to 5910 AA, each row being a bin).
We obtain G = 0.0032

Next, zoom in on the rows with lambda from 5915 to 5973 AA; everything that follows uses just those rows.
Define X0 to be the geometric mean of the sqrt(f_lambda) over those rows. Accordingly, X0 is 2.98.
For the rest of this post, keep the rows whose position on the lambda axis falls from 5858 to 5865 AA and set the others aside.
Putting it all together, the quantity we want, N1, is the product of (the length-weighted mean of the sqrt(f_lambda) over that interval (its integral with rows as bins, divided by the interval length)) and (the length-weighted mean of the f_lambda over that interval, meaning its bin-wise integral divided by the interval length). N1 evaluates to 25.7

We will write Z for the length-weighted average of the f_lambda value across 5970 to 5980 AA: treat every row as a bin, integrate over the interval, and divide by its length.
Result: 9.17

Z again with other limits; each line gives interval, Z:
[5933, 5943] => 8.80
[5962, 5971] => 9.16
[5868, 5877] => 9.46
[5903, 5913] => 9.11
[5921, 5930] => 8.75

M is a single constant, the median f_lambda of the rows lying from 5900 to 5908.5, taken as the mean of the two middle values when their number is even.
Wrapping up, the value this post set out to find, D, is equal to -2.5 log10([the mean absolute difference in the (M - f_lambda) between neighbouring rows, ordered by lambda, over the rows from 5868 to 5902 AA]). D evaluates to 1.6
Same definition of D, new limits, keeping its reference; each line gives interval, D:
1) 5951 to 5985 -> 1.9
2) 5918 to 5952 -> 2.3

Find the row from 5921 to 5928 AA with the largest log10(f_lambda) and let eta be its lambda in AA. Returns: 5924.16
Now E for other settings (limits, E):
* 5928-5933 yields 0.0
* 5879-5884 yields -0.8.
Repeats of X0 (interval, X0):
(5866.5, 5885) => 2.99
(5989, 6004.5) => 3.01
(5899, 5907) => 2.97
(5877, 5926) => 2.90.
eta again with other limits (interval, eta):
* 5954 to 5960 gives 5956.99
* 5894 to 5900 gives 5899.66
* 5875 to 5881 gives 5875.26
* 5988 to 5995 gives 5994.14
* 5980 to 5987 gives 5980.35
